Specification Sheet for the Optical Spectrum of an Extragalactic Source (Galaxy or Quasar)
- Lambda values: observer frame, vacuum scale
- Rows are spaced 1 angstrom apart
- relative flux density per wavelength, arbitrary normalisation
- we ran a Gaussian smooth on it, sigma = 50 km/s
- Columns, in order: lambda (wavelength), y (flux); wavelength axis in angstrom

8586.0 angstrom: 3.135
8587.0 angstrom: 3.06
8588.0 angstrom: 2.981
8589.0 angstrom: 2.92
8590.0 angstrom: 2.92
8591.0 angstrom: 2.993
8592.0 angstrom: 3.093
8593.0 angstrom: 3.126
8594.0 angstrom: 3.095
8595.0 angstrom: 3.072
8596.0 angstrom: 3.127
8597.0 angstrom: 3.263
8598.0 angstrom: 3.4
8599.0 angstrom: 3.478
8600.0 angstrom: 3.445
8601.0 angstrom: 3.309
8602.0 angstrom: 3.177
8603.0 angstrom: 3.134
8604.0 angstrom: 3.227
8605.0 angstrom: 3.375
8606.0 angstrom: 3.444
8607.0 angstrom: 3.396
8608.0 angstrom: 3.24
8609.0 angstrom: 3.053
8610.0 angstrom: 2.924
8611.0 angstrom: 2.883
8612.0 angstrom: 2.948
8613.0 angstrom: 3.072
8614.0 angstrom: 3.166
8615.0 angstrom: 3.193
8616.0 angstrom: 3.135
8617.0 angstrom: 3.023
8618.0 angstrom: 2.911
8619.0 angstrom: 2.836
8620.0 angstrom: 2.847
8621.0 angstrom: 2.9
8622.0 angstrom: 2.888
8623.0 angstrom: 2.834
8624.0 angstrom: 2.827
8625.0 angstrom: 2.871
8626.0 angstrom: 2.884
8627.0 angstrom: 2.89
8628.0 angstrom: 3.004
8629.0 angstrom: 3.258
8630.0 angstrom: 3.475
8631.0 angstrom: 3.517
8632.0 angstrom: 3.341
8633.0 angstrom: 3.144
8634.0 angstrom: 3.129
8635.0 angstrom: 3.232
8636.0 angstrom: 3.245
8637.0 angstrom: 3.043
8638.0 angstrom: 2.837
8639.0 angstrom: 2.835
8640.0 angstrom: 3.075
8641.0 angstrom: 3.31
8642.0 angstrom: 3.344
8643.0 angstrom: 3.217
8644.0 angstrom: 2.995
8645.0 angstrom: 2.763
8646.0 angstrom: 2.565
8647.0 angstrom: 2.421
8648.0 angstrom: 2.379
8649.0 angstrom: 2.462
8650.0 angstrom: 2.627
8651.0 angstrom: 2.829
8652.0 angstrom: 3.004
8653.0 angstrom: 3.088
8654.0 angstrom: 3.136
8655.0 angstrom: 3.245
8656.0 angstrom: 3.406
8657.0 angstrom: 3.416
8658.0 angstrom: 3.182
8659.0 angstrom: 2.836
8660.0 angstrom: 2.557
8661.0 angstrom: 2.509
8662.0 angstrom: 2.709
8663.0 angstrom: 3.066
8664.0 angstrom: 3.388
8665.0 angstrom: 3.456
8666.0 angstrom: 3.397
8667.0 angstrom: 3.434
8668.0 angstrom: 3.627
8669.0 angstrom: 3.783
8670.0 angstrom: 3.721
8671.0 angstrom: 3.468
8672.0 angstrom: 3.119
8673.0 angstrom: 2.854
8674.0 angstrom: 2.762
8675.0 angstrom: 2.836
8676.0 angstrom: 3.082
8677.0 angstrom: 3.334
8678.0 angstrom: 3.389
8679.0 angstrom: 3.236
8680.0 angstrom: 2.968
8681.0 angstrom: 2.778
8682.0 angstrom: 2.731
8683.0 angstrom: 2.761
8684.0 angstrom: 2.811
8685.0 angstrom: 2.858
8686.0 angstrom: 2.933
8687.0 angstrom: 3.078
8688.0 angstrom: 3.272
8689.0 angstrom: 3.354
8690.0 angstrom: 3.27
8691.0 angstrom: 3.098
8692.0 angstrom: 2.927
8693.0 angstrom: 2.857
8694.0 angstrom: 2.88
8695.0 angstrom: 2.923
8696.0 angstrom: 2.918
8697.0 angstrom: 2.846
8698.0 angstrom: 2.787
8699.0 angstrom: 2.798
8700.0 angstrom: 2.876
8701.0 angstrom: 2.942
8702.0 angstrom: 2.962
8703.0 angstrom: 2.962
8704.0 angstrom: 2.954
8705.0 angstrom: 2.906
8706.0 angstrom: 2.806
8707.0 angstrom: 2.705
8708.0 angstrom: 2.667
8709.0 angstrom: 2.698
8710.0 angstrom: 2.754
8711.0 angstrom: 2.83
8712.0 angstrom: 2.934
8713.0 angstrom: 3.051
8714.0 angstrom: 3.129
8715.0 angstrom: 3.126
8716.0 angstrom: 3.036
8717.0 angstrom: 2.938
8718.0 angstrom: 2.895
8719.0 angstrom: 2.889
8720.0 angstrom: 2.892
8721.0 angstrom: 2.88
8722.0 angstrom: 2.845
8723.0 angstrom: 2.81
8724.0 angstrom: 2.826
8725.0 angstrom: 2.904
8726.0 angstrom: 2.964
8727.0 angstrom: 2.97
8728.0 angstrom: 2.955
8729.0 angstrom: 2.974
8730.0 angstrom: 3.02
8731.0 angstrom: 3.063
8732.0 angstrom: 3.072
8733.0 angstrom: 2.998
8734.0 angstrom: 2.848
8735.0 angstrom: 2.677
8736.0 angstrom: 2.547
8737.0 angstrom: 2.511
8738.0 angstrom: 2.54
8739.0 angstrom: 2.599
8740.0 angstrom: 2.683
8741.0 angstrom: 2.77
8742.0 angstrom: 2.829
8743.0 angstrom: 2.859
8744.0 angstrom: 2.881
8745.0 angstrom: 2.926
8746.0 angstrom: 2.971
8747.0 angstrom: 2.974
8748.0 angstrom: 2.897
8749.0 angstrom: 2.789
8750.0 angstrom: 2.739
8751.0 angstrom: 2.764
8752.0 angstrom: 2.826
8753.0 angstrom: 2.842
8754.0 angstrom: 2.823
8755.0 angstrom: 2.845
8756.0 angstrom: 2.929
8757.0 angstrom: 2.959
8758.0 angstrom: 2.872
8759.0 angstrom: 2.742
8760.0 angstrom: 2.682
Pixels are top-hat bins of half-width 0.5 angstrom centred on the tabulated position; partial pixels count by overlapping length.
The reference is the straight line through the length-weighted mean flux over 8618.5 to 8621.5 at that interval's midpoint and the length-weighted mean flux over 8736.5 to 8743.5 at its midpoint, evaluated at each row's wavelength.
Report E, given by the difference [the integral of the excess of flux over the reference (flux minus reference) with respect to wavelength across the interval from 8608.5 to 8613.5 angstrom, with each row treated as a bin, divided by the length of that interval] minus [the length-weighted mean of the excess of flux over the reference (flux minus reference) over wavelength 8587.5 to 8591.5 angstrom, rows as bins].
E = 0.05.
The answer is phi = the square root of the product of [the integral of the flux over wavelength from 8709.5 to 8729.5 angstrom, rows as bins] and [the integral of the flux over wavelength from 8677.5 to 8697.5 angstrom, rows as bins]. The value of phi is 59.2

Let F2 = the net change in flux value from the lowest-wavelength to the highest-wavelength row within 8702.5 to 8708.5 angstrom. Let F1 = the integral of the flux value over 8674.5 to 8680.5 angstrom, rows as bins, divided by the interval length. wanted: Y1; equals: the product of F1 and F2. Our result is -0.93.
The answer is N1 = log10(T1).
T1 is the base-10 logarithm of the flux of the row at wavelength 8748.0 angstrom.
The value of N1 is -0.335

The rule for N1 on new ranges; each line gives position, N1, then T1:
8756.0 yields -0.331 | 0.467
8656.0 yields -0.274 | 0.532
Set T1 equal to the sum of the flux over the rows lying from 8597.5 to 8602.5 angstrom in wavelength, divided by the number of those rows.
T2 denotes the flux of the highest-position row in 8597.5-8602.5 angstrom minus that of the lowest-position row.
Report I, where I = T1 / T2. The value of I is -15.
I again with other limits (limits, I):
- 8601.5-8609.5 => -26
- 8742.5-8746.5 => 26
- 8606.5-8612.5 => -7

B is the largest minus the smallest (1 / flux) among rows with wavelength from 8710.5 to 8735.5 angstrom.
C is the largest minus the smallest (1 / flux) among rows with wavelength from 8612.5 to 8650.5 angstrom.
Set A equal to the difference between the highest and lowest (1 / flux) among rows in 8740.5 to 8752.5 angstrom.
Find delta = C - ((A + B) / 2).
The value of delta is 0.09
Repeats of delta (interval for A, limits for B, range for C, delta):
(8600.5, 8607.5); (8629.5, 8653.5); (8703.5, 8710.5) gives -0.05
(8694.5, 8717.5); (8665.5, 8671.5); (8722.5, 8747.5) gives 0.03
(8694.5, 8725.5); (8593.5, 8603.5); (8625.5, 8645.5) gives 0.03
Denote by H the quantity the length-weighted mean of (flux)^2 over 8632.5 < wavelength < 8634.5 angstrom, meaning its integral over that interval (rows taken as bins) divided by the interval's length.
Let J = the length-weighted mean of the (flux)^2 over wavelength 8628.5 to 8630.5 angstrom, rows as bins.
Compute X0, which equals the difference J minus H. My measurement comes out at 2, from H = 9.8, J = 11.3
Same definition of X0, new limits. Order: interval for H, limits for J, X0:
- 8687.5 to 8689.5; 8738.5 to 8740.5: -4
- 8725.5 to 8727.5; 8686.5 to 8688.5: 1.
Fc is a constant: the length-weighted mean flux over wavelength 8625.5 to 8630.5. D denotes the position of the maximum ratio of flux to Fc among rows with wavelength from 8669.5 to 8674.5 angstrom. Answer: 8670.0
